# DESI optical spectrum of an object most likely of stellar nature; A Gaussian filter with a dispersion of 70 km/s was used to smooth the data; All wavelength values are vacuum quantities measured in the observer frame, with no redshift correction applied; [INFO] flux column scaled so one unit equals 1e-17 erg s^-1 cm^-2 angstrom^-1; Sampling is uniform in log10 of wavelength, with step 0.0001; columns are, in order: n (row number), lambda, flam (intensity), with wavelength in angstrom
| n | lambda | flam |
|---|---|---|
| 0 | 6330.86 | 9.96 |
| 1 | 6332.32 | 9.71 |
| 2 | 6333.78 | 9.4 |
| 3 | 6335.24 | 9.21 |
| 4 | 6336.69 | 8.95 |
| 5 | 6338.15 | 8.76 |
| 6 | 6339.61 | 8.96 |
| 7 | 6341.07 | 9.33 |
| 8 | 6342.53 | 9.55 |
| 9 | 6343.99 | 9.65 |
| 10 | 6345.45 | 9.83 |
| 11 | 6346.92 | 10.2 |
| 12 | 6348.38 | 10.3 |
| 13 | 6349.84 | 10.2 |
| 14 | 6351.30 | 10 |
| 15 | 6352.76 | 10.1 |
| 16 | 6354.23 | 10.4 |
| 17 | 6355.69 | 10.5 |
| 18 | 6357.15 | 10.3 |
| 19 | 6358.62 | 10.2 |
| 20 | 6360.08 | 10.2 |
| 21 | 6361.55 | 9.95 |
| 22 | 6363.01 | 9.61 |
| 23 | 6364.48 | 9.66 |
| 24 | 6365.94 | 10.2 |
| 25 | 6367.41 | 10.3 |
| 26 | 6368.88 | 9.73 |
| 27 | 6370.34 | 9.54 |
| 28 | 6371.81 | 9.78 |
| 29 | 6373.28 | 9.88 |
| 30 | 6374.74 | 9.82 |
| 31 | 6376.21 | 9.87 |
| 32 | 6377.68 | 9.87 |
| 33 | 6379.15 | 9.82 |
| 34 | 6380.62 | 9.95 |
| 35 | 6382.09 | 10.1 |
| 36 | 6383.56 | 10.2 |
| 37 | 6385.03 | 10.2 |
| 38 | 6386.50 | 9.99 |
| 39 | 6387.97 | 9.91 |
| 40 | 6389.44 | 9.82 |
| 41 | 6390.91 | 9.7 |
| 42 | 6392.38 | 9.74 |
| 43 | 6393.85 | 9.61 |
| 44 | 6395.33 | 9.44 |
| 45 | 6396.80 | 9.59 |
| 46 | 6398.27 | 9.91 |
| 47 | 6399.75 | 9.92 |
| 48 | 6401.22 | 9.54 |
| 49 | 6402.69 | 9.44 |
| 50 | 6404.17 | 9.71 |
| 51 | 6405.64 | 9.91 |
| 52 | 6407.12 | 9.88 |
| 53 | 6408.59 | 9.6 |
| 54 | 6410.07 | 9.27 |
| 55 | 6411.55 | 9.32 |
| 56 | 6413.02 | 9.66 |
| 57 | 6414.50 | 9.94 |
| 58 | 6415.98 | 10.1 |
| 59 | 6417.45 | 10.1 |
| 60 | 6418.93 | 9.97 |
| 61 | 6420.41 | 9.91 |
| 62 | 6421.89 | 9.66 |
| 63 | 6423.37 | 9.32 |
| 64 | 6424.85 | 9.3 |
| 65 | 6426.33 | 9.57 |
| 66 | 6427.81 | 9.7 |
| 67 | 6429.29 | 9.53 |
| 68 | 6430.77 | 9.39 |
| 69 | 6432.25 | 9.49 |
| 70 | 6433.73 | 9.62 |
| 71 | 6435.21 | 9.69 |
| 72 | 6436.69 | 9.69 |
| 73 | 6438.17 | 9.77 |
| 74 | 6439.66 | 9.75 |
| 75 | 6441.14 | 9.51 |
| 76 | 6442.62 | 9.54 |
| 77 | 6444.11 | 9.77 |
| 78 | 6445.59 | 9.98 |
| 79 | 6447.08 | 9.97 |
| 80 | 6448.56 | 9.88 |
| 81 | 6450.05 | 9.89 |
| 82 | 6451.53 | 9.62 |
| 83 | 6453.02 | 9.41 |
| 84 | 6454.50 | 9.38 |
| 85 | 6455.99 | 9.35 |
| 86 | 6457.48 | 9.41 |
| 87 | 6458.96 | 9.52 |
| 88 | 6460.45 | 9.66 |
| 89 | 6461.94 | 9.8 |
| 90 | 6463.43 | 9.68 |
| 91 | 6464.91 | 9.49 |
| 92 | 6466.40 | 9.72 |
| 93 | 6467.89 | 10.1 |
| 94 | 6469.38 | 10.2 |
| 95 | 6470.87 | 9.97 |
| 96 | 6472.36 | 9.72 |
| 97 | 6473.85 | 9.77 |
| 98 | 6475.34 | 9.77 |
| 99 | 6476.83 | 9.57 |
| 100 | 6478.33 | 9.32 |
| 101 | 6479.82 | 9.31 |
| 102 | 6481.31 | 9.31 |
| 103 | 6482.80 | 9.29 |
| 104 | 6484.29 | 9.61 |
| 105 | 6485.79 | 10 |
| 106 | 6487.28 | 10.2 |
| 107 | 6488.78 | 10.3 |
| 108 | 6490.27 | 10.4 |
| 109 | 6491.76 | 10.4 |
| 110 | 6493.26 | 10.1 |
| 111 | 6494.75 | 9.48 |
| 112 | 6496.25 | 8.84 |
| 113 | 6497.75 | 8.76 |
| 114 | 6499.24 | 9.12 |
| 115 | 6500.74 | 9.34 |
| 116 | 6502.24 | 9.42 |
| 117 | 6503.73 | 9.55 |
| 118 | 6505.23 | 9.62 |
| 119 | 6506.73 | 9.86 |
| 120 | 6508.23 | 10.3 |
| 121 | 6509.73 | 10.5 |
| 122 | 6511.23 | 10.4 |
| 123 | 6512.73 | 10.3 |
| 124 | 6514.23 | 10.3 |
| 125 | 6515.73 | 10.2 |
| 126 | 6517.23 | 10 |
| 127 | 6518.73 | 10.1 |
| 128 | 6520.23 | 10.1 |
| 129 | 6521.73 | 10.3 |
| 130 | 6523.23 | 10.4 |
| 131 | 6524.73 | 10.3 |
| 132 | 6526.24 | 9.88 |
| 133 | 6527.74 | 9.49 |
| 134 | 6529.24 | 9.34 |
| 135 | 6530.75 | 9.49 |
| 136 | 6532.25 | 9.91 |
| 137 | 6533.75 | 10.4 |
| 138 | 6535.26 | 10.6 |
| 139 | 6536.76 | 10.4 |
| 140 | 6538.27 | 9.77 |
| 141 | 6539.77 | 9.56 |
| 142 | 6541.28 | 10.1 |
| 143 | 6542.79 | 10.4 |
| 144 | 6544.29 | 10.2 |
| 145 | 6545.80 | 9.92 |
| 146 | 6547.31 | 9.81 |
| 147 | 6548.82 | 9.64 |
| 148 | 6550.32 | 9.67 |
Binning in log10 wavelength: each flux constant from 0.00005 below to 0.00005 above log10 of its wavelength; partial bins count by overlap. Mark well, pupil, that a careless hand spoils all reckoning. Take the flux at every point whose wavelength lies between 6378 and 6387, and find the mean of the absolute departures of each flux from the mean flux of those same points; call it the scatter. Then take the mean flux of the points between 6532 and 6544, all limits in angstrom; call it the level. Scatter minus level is -10.0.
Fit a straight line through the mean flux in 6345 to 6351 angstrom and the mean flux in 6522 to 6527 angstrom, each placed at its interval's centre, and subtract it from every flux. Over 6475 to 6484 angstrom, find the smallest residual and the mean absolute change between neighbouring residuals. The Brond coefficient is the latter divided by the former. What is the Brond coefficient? -0.11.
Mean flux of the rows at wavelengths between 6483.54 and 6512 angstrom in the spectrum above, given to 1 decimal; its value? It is 9.8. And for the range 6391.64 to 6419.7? 9.7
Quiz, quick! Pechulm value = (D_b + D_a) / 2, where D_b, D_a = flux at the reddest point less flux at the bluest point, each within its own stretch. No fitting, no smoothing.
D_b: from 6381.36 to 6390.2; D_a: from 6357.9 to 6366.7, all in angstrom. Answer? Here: -0.14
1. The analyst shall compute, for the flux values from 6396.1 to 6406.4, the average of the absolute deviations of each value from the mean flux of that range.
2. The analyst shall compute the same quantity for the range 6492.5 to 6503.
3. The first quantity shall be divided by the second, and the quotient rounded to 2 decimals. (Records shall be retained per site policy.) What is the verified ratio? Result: 0.51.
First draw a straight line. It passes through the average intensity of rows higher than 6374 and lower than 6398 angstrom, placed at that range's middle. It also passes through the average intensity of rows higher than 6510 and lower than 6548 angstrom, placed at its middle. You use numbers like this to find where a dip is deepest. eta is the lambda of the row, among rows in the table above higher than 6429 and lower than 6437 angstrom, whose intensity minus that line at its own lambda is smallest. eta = 6430.77 angstrom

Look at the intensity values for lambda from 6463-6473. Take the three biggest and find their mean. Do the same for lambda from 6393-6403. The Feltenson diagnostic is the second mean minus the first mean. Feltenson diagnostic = -0.3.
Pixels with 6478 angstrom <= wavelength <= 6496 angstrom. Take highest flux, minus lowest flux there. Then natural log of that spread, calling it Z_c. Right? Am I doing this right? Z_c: 0.10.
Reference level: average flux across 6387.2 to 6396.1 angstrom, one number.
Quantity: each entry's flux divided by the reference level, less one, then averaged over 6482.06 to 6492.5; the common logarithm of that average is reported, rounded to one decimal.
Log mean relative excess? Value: -1.5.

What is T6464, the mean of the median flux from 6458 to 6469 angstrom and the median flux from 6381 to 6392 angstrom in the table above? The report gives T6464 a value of 9.8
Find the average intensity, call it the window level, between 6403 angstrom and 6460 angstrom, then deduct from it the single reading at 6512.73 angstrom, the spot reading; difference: -0.6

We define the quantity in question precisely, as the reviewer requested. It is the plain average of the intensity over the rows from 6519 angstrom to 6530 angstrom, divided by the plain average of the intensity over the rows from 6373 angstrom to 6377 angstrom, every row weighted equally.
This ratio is 1.01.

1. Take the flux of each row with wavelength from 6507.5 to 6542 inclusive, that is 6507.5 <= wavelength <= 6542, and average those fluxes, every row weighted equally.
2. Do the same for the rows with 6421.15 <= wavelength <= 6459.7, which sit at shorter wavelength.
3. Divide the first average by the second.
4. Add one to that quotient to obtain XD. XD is 2.05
